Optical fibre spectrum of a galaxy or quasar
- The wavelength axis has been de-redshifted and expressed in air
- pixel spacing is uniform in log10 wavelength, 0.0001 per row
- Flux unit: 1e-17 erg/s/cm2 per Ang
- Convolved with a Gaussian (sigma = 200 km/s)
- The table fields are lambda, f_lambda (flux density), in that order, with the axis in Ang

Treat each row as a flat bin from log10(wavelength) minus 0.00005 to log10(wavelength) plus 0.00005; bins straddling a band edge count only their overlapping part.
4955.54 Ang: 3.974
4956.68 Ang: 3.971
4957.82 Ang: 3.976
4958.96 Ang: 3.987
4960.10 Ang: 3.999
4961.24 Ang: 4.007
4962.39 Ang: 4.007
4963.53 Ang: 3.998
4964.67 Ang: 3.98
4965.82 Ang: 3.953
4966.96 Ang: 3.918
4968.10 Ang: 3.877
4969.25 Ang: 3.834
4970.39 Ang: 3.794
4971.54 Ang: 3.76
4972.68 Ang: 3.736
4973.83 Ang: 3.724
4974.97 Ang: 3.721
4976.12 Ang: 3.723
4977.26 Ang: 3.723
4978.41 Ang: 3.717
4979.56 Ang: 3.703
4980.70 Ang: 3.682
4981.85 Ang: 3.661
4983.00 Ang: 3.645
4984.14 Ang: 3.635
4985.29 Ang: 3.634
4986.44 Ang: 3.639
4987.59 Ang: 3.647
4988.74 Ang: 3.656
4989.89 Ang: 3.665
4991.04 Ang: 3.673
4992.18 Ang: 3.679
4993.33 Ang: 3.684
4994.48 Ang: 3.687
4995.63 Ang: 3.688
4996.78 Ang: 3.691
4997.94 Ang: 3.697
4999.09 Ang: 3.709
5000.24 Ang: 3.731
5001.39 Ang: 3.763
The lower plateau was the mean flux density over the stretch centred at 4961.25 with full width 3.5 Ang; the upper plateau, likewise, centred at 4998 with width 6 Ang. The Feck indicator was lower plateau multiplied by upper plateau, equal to 14.8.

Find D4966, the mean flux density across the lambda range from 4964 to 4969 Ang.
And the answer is 3.93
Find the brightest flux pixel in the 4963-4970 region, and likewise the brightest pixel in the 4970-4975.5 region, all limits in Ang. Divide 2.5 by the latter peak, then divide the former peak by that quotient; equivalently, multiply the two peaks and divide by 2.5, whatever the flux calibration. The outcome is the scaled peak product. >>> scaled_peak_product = 6.07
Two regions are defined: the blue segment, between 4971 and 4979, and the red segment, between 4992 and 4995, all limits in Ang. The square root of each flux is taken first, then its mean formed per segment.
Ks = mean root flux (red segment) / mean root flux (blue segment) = 0.994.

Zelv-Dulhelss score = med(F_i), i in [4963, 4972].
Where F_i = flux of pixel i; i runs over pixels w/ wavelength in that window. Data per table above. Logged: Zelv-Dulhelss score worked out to 3.90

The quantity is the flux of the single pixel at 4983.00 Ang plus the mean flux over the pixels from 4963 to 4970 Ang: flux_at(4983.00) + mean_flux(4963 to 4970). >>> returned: 7.57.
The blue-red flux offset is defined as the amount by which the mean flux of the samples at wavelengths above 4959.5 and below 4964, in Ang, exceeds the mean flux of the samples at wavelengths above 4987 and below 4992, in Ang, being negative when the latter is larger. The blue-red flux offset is 0.34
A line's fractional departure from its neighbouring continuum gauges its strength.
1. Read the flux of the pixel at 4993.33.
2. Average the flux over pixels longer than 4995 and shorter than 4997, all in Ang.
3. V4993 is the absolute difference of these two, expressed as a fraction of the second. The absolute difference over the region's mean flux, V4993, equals 0.00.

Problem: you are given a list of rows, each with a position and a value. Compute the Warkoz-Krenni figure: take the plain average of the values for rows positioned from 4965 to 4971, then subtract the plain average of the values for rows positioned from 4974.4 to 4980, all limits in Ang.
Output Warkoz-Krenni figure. 0.16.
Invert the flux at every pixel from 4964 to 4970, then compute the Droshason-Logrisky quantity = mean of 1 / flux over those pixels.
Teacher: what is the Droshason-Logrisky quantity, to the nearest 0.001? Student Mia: 0.256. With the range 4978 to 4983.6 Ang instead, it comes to 0.272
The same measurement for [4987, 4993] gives 0.273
